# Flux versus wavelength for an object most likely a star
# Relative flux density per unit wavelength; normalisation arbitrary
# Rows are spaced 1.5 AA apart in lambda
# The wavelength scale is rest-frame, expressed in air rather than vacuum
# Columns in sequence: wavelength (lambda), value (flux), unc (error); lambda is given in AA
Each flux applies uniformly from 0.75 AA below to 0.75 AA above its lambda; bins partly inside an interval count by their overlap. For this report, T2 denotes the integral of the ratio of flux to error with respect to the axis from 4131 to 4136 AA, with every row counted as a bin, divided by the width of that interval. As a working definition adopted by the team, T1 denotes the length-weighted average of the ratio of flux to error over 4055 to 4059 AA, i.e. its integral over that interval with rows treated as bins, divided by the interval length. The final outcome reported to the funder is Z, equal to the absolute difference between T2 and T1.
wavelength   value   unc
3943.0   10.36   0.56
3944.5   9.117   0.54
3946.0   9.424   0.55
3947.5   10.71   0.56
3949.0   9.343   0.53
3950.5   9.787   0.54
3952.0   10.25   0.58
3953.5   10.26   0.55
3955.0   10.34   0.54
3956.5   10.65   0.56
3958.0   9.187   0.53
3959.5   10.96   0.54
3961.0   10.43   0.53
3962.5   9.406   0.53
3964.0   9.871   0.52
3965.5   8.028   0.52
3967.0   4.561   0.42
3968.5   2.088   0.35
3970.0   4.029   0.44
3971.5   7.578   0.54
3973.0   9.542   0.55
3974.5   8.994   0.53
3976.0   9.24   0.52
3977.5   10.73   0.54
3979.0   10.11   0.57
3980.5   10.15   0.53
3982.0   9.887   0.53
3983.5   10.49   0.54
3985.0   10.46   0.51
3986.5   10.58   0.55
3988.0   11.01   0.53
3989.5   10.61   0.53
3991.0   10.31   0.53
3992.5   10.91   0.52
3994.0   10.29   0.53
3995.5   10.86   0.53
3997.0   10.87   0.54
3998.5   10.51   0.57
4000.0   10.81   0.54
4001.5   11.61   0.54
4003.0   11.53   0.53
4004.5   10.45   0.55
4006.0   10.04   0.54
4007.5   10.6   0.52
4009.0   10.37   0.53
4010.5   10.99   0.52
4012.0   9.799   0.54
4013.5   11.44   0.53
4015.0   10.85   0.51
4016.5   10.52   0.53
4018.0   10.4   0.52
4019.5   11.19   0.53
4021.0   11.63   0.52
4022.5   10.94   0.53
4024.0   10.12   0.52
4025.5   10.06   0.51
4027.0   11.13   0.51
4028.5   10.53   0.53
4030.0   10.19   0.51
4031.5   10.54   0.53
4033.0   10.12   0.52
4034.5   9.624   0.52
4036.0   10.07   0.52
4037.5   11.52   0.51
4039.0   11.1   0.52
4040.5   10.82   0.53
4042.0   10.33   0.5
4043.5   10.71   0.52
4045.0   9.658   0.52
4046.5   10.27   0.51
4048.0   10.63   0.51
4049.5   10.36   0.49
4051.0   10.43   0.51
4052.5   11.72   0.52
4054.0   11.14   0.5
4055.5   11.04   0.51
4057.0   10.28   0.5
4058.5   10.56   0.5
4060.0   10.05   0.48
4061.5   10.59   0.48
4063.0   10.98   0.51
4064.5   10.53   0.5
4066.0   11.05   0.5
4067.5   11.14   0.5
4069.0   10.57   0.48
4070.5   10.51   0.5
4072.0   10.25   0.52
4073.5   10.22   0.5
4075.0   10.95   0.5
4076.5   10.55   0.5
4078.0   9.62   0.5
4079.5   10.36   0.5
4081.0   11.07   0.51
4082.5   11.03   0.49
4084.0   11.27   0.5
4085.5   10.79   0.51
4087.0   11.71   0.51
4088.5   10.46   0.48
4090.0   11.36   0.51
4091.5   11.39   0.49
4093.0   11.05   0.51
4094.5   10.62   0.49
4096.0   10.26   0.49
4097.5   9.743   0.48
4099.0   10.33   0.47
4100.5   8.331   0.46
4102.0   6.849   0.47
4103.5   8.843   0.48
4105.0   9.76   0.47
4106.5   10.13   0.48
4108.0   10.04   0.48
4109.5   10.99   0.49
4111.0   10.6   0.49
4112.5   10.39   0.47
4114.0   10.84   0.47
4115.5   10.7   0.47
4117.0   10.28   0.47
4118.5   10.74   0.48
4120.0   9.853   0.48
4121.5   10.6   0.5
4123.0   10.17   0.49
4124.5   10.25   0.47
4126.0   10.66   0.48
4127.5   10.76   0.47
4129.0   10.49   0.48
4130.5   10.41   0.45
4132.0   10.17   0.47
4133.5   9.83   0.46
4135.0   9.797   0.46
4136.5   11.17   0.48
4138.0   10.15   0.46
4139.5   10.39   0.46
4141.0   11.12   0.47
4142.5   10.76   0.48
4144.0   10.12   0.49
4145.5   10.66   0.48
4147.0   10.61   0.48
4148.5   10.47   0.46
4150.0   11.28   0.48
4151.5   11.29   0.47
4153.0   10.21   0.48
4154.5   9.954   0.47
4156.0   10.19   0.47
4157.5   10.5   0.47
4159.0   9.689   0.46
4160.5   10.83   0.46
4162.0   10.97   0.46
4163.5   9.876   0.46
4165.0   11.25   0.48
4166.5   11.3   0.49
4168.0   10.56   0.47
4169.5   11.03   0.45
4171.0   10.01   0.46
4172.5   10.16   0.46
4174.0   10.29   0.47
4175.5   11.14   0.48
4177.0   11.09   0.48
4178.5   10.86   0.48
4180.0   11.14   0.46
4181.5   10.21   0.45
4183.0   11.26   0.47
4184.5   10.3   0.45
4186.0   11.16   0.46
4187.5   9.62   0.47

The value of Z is 0.5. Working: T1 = 21.1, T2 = 21.6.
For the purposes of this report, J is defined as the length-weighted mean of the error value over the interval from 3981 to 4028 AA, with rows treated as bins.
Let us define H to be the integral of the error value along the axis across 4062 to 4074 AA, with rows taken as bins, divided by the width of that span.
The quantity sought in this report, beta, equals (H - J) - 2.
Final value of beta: -2.03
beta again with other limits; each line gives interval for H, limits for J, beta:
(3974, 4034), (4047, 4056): -1.98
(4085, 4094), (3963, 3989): -2.01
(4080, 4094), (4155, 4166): -1.97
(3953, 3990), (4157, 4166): -1.95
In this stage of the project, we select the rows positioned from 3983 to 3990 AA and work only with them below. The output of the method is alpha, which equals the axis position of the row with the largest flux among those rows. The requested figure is 3988.0 AA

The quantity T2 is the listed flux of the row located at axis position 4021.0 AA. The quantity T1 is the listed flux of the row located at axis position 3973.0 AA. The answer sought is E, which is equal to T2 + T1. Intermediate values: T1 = 9.542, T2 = 11.63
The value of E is 21.2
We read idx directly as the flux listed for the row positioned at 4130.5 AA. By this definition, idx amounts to 10.41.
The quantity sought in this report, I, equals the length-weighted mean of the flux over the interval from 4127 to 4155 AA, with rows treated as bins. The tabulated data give 10.51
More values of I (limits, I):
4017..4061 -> 10.59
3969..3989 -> 9.37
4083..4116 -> 10.30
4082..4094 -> 11.12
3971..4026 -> 10.46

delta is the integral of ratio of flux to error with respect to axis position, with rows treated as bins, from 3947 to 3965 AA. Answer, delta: 334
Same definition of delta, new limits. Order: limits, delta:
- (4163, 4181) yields 411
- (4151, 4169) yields 404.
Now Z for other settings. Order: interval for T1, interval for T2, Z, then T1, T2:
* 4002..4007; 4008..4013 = 0.1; 19.9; 19.8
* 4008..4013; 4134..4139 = 2.4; 19.8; 22.2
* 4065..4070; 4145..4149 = 0.3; 22.0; 22.3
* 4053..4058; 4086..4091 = 0.8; 21.5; 22.3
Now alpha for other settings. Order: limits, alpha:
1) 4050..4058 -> 4052.5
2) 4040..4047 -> 4040.5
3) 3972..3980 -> 3977.5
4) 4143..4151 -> 4150.0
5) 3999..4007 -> 4001.5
